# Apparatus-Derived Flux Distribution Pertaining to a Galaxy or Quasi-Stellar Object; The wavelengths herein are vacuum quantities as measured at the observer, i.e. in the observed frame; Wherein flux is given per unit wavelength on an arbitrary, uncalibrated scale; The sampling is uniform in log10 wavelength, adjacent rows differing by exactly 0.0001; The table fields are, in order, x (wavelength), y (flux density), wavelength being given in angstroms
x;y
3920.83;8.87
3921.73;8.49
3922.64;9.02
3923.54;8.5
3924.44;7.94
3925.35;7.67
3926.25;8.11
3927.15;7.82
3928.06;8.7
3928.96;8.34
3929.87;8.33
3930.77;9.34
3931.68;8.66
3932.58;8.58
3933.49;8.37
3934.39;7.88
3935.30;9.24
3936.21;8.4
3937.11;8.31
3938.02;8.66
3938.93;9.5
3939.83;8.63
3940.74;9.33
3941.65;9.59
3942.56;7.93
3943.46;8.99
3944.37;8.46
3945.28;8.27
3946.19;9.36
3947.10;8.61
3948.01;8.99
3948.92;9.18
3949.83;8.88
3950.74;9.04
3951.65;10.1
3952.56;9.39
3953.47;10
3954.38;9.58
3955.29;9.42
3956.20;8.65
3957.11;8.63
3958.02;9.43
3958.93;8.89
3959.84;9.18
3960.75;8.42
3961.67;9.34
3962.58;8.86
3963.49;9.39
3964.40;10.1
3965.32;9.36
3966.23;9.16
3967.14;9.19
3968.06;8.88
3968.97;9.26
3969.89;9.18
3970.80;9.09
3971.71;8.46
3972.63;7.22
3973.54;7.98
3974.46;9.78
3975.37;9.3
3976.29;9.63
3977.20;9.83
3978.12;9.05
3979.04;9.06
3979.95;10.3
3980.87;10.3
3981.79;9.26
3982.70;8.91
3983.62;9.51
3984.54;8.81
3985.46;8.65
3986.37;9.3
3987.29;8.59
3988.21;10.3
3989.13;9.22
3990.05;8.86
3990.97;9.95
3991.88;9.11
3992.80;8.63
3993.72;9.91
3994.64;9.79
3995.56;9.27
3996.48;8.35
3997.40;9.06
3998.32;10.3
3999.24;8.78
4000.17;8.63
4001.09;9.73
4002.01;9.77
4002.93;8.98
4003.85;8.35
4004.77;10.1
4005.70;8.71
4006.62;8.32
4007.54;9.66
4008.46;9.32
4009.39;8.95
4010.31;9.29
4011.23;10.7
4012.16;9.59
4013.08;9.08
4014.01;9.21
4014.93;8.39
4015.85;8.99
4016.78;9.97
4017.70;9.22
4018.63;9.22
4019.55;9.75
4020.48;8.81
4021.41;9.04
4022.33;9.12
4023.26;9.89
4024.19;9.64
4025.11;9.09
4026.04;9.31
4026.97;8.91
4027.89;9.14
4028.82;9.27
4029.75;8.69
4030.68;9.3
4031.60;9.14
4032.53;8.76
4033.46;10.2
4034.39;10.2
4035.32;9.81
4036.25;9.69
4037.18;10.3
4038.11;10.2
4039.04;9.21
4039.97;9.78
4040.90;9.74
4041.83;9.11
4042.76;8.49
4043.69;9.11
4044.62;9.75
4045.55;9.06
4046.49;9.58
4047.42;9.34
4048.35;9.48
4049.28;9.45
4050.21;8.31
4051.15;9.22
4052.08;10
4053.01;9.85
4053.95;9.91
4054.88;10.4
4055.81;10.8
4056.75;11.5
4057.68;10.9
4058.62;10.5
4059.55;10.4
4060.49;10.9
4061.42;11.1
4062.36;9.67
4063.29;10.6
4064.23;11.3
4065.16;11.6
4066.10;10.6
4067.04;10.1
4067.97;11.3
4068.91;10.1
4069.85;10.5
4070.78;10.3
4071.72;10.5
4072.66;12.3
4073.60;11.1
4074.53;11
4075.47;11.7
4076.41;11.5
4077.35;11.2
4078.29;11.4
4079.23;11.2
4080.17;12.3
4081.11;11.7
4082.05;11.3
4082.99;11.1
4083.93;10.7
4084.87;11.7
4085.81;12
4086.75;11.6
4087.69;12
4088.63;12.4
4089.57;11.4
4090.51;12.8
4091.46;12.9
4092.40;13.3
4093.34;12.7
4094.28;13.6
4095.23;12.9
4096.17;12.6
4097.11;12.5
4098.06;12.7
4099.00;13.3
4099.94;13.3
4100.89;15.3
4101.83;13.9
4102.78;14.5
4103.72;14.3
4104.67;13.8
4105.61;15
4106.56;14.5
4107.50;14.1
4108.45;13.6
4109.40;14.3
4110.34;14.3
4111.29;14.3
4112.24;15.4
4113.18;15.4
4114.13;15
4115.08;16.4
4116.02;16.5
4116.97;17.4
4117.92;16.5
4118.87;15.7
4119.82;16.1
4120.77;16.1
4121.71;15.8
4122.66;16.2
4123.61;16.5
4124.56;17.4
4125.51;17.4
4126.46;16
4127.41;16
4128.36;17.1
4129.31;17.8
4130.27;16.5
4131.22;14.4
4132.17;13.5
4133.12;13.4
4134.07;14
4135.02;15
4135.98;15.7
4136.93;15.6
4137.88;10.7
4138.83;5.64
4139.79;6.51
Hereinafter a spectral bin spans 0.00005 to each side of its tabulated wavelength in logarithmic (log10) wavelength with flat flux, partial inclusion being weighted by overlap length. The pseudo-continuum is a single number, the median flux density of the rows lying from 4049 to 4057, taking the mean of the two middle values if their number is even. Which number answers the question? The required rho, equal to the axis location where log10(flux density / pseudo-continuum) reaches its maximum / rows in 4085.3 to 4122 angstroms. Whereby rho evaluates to 4116.97 angstroms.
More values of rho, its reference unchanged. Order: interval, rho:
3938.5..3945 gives 3941.65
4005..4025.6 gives 4011.23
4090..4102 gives 4100.89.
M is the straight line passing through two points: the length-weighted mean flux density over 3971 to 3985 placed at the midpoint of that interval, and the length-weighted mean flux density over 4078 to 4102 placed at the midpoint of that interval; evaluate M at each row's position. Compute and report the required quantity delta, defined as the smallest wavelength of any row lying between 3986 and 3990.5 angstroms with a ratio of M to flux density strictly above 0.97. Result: 3986.37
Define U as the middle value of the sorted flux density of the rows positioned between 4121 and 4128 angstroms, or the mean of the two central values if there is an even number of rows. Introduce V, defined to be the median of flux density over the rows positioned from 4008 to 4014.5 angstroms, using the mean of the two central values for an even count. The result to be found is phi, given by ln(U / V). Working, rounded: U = 16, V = 9.3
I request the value 0.6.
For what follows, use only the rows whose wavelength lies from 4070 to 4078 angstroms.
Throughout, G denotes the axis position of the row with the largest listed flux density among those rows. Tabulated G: 4072.66 angstroms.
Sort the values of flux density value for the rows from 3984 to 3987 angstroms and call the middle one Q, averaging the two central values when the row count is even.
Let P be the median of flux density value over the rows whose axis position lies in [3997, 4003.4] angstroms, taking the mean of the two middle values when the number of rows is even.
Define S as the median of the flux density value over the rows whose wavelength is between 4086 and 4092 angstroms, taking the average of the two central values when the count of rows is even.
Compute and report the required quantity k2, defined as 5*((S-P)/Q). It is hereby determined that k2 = 2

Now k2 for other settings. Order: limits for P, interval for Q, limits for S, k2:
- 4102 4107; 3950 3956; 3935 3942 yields -3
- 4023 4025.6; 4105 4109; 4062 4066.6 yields 0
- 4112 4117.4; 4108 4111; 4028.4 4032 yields -2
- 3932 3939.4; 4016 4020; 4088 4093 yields 2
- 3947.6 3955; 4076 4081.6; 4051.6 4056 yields 0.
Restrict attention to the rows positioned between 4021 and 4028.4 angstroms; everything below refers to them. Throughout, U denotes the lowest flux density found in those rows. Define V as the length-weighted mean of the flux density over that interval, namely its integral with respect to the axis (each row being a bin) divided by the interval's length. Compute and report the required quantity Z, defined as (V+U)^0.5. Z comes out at 4.26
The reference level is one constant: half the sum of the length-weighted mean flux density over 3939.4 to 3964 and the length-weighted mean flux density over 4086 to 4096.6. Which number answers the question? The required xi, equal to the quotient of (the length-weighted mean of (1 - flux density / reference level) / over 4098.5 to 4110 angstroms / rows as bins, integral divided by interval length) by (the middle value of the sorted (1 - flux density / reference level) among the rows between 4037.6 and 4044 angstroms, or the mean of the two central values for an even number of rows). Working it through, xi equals -2.1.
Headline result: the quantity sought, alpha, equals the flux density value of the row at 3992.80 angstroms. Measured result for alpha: 8.63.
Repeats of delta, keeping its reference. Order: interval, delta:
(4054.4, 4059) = 4054.88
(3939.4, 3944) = 3942.56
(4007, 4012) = 4007.54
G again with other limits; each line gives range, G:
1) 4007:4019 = 4011.23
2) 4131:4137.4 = 4135.98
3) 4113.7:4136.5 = 4129.31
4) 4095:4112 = 4100.89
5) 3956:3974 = 3964.40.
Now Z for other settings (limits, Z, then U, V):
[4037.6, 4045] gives 4.23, 8.49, 9.4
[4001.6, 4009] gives 4.18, 8.32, 9.1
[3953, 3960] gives 4.23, 8.63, 9.2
